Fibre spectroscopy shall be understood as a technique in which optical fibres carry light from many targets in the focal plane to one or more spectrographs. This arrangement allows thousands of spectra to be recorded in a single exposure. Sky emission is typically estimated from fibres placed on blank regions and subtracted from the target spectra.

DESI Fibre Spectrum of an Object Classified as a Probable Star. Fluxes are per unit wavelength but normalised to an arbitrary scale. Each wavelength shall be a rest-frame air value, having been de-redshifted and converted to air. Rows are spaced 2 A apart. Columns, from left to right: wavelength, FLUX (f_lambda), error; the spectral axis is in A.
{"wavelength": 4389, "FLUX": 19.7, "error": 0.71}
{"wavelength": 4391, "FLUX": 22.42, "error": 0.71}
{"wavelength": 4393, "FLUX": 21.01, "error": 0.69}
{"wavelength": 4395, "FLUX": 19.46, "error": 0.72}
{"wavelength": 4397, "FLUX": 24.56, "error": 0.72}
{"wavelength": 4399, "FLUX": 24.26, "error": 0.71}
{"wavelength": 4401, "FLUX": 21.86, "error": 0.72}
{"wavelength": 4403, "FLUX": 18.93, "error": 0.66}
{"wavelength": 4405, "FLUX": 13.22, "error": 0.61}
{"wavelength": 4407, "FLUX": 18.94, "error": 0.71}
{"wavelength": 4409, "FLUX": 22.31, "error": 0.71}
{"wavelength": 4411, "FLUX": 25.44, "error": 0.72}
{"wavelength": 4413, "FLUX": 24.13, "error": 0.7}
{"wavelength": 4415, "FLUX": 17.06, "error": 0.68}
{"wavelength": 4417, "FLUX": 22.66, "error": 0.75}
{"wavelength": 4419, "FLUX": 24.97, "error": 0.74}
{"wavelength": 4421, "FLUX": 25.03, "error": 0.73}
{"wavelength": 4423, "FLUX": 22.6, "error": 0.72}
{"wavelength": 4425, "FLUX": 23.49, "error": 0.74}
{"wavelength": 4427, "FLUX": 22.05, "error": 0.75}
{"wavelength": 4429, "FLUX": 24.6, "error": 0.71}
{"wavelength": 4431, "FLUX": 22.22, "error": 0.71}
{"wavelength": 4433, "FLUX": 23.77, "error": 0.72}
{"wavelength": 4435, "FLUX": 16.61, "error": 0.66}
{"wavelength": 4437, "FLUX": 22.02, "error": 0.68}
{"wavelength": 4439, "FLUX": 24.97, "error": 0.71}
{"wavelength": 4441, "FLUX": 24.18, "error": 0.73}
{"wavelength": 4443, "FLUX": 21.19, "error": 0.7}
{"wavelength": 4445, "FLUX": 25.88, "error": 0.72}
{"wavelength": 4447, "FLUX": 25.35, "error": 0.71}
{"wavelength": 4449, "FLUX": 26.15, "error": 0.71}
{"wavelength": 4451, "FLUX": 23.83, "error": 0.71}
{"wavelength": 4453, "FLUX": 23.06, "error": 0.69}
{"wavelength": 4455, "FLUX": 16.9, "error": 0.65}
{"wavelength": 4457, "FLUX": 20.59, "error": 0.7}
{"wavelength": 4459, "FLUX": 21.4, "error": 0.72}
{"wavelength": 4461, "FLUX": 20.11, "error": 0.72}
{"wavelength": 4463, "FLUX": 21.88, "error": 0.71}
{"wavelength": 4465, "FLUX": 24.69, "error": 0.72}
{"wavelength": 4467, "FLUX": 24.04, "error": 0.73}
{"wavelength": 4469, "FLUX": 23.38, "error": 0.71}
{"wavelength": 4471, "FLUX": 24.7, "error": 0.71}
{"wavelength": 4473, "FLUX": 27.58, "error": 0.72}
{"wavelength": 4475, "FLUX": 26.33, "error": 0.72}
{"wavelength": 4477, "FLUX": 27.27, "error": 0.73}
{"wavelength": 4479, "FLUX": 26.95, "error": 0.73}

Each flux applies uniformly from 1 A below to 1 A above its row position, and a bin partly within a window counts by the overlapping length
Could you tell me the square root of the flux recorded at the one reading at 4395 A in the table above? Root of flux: 4.41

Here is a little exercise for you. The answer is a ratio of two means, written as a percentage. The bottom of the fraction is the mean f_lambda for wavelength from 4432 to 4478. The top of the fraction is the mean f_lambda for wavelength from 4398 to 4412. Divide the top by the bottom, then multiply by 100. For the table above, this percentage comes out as 89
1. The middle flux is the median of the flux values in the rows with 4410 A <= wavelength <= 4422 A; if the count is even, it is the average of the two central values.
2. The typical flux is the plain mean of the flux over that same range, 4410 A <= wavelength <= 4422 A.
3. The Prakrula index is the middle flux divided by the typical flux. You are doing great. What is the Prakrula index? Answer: 1.058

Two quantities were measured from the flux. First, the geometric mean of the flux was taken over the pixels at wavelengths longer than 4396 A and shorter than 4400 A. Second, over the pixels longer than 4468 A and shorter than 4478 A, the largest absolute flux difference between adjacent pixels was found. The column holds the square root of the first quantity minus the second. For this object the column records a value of 2.1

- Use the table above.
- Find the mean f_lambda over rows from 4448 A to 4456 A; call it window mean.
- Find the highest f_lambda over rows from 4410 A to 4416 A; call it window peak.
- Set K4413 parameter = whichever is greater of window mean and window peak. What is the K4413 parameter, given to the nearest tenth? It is 25.4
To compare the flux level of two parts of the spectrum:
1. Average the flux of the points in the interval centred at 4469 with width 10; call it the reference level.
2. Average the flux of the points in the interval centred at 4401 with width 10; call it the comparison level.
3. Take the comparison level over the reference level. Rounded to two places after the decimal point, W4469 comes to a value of 0.83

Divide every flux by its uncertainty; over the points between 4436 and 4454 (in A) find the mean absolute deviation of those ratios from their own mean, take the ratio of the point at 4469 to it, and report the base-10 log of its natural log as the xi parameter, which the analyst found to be 0.475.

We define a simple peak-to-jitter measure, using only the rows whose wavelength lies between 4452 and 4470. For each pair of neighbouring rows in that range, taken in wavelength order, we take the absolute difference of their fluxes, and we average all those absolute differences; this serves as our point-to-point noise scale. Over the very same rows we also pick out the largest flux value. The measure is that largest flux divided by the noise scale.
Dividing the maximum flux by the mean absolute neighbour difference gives 11.1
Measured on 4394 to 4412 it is 7.1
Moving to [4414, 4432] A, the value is 11.3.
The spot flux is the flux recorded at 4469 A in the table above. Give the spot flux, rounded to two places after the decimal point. 23.38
